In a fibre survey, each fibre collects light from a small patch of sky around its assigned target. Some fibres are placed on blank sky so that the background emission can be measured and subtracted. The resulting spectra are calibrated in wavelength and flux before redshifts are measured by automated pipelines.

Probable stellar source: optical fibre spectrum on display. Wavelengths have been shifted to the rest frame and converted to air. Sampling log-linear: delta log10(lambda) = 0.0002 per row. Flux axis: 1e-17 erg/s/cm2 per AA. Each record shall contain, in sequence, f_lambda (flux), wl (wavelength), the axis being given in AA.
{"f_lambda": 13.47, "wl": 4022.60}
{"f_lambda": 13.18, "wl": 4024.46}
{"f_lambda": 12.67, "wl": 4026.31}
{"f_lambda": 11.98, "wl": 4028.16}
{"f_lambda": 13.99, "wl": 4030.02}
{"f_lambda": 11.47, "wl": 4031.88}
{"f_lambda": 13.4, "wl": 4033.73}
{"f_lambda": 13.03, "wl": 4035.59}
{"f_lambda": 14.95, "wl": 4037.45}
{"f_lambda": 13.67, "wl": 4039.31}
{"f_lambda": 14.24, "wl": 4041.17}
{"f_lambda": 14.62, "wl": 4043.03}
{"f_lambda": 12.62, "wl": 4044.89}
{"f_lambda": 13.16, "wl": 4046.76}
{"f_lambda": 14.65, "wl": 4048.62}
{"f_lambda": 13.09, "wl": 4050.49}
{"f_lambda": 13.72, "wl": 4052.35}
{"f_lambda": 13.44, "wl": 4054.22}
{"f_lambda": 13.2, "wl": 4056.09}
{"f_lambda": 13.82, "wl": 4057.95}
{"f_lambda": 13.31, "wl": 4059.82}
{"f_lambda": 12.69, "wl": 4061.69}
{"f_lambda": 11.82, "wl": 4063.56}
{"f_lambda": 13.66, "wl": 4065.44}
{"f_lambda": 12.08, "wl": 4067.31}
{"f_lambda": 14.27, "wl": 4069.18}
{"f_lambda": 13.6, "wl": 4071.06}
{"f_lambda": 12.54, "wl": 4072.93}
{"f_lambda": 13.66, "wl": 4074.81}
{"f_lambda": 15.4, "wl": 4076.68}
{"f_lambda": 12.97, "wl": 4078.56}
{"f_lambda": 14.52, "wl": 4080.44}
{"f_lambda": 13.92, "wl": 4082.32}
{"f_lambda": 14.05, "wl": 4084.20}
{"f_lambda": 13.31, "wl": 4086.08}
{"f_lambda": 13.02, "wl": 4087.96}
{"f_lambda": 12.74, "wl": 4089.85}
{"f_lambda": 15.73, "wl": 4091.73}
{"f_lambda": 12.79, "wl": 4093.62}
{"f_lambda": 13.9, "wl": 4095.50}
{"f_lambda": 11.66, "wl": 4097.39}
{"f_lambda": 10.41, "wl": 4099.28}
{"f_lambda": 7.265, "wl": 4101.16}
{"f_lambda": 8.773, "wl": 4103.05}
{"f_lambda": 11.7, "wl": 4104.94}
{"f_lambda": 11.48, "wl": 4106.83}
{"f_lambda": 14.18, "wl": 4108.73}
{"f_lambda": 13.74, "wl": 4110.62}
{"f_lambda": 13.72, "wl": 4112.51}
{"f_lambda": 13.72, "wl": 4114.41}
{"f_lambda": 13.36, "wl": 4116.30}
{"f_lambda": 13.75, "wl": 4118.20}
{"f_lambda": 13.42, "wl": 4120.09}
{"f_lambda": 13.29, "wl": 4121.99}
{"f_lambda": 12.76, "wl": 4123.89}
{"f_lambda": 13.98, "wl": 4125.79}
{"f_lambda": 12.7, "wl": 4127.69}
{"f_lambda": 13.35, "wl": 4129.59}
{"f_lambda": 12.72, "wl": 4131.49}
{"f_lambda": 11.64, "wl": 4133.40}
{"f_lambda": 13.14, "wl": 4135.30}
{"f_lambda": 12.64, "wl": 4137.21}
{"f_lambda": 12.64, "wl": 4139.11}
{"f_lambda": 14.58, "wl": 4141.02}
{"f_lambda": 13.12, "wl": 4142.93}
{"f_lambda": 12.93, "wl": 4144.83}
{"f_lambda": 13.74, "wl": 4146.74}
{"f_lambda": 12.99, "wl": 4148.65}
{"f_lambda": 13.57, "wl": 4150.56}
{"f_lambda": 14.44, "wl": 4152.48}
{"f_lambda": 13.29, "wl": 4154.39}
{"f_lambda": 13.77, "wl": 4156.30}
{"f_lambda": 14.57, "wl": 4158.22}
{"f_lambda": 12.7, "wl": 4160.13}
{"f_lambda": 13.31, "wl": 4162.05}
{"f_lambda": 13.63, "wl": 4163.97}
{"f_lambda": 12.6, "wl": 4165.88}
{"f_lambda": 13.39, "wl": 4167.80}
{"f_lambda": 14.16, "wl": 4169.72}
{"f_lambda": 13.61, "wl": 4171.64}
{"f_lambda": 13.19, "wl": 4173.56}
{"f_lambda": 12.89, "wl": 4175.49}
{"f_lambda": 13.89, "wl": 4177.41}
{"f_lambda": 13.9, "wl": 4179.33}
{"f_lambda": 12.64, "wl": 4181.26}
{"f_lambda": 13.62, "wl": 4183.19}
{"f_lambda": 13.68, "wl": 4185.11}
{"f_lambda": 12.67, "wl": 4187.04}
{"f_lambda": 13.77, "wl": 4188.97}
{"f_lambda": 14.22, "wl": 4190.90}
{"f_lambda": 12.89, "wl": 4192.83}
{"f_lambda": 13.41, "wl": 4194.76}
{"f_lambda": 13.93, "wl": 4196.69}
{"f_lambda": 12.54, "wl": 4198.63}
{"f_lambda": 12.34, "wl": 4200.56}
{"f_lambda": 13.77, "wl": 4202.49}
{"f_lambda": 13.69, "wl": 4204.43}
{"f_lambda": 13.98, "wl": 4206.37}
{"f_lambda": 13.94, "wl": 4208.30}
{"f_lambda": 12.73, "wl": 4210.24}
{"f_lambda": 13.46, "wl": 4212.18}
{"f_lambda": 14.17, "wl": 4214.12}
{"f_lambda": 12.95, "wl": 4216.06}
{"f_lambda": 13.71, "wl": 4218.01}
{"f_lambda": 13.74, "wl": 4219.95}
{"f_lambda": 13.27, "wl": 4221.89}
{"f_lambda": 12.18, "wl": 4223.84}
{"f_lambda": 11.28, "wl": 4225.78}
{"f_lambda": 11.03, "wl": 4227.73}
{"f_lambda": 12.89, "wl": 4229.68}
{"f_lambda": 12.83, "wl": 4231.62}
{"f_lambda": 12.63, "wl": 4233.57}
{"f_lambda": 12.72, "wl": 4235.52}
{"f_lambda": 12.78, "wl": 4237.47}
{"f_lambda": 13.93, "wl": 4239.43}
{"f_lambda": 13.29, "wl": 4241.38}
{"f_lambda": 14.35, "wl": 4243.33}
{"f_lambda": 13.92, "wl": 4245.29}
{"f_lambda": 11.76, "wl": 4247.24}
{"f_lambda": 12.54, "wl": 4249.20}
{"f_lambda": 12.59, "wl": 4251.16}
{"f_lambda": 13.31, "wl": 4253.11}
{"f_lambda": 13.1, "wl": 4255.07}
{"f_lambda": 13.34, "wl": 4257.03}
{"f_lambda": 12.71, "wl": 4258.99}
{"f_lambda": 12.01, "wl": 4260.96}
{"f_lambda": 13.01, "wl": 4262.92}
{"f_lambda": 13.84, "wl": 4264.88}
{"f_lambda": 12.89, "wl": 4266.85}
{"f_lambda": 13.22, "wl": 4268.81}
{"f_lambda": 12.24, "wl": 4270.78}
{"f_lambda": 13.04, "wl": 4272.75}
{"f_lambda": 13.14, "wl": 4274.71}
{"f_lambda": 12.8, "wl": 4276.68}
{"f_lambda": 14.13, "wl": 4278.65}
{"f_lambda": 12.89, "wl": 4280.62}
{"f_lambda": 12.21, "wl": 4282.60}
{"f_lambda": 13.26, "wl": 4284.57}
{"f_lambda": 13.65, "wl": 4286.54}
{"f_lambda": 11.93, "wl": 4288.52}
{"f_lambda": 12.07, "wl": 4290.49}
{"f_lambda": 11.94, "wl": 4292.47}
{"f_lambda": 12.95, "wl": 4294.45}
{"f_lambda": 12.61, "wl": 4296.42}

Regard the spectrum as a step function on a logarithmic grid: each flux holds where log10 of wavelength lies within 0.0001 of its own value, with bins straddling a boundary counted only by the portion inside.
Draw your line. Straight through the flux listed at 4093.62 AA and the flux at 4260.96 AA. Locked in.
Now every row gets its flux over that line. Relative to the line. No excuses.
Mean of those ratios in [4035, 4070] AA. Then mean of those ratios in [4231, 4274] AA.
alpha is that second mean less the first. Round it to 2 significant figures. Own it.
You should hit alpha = 0.041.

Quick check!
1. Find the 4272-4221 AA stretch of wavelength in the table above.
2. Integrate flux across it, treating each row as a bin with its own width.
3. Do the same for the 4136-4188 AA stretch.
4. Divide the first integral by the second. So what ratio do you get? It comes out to 0.94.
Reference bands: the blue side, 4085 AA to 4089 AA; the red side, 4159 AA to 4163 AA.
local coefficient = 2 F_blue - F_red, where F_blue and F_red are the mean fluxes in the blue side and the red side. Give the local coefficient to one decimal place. 13.3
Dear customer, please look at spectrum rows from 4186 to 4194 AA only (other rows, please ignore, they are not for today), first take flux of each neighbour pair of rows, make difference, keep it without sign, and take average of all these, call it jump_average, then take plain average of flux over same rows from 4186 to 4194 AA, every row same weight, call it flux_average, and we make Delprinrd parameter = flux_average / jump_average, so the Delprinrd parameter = 14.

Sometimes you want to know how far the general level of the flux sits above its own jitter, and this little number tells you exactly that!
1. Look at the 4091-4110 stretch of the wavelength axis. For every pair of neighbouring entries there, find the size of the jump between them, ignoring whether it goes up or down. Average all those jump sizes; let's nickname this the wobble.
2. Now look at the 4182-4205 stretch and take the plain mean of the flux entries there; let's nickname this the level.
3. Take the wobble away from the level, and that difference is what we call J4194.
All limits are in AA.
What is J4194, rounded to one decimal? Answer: 11.4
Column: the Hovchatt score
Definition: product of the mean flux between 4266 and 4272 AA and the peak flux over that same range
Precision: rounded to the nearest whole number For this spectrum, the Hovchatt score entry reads 169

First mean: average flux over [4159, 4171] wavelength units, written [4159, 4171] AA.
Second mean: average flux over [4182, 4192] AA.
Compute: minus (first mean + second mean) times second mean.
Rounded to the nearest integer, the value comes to -365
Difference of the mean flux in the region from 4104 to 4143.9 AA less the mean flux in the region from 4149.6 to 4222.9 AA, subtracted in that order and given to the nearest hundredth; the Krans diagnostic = -0.35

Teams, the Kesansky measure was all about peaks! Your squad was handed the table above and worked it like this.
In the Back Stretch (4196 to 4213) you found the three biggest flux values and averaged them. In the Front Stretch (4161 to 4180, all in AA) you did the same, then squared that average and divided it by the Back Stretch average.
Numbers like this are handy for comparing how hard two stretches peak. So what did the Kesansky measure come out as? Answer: 14.0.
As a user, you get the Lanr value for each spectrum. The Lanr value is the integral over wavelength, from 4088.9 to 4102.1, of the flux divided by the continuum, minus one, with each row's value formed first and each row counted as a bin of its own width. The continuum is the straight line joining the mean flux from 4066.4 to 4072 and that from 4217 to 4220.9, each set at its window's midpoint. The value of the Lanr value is -1.3 AA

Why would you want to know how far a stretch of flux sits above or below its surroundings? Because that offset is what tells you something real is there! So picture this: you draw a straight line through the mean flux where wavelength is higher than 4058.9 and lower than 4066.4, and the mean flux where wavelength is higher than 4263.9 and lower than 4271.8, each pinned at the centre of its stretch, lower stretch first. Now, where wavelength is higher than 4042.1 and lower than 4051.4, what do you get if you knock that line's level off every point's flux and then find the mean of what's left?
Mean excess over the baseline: 0.8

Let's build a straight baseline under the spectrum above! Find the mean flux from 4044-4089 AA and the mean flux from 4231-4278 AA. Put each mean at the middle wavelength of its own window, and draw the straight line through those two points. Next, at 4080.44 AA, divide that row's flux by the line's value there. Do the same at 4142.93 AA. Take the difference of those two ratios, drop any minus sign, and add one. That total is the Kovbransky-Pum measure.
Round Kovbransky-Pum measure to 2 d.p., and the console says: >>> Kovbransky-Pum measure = 1.09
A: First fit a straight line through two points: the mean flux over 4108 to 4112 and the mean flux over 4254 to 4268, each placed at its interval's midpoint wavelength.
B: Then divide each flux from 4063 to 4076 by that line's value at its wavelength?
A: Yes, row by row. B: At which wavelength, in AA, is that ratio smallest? 4063.56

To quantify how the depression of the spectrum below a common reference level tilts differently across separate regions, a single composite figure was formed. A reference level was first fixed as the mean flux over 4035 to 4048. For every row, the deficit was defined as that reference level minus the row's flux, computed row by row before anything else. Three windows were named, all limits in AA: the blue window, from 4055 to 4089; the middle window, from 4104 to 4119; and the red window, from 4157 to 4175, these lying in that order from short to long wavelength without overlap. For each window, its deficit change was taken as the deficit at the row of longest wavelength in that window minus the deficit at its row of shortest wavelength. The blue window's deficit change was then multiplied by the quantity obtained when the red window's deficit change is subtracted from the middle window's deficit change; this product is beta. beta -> -0.6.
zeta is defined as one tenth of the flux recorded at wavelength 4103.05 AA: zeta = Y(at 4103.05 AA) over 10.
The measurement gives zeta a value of 0.88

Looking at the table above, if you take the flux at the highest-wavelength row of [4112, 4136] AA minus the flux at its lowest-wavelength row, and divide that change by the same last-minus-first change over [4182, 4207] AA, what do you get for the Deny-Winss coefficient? -1.6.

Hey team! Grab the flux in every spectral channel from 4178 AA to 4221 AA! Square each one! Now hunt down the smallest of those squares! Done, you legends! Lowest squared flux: 152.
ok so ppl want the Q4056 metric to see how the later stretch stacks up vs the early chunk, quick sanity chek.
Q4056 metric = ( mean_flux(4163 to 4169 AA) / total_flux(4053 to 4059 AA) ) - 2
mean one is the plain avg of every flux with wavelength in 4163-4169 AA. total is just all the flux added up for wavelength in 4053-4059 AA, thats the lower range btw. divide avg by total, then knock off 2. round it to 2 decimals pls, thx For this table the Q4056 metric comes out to -1.67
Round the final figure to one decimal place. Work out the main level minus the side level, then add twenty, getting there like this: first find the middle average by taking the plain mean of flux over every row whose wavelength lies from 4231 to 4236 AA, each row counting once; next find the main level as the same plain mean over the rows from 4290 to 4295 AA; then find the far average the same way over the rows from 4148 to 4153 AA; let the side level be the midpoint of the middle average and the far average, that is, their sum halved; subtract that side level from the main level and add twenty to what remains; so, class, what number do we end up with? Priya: 19.1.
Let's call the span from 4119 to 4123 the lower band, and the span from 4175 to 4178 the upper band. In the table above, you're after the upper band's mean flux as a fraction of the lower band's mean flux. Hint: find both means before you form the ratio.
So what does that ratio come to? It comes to 1.00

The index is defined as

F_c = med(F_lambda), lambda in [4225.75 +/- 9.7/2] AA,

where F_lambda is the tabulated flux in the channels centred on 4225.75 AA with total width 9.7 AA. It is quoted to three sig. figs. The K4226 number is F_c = 12.2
